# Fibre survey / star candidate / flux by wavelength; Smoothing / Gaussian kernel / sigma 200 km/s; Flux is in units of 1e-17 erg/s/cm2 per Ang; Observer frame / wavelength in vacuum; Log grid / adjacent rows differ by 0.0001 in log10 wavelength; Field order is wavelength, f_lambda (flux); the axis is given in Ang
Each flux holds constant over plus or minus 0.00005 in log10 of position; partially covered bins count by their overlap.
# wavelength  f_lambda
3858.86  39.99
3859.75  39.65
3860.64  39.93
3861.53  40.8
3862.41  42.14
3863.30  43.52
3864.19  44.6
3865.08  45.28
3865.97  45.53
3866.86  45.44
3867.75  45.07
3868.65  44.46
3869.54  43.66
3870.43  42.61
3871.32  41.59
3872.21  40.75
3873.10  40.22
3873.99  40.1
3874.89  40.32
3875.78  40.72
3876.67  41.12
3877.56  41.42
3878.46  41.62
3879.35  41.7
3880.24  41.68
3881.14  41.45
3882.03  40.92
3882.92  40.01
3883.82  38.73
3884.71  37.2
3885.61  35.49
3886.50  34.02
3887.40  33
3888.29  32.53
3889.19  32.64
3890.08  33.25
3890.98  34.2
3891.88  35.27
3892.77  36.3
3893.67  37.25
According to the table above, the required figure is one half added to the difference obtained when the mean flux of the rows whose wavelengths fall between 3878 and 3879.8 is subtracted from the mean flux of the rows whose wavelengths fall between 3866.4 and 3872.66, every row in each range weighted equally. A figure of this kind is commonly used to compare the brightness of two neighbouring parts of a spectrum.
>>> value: 2.2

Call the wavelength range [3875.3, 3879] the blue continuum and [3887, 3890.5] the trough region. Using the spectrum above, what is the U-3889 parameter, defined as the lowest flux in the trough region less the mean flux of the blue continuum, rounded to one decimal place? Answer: -8.7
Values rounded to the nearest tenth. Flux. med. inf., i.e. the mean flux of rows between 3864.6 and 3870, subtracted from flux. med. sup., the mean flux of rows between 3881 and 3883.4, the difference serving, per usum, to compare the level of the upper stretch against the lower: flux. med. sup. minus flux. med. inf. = -4.1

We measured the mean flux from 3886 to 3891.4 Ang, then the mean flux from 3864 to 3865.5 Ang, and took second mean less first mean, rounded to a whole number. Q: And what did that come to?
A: 12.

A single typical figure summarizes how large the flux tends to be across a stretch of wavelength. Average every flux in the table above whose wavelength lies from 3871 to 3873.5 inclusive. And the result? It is 40.9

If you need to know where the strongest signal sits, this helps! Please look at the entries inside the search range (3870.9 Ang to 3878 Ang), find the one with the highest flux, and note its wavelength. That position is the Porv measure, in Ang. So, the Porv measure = 3871.32 Ang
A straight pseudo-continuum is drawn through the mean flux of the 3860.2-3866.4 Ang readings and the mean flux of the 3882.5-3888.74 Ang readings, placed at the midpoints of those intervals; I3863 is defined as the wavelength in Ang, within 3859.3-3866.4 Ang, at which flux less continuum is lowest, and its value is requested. 3859.75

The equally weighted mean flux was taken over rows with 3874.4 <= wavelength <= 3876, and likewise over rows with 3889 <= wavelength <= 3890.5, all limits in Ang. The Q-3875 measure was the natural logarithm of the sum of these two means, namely 4.30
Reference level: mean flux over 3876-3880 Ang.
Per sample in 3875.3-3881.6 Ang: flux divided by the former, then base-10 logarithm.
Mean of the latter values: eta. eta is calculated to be 0.00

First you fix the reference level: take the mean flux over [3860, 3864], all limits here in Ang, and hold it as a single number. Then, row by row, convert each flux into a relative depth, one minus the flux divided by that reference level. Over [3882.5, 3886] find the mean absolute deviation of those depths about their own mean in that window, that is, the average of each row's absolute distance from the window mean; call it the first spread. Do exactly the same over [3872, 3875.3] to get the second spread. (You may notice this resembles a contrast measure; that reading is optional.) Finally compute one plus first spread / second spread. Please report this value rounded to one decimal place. 8.5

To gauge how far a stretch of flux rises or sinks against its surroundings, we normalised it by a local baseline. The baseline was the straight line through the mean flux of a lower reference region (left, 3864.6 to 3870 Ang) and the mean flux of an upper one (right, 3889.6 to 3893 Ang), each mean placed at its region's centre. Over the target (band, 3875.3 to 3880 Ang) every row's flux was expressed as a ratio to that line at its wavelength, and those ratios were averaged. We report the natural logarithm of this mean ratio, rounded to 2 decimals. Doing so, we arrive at 0.02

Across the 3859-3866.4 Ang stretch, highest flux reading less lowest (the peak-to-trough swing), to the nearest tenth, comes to 5.9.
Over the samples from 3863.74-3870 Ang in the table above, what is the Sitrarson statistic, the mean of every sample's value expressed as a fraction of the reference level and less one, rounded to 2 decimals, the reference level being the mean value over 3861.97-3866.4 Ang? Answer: 0.01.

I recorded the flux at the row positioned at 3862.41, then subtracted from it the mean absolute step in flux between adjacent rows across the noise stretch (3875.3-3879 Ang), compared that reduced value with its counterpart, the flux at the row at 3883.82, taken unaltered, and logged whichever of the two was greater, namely 41.8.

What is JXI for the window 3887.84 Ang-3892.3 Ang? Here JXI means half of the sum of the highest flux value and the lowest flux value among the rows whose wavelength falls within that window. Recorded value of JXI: 34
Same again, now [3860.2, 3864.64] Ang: 42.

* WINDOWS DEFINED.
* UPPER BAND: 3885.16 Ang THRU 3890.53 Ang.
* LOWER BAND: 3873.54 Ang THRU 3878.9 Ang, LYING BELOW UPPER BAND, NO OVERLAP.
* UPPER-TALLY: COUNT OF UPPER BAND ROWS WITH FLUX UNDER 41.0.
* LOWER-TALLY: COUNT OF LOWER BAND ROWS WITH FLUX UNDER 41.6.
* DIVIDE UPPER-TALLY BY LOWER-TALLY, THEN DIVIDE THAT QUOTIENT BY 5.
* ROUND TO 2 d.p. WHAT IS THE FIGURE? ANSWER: 0.24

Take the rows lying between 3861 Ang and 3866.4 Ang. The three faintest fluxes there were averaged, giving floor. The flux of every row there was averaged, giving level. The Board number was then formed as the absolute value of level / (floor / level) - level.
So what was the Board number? 1.5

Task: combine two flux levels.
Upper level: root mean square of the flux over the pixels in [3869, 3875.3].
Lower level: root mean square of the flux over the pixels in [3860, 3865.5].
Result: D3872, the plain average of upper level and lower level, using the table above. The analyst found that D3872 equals 42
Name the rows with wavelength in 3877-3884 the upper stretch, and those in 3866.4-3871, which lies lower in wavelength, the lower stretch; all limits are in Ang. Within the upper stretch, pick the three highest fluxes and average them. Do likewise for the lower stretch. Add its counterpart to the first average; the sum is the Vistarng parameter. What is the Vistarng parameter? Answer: 87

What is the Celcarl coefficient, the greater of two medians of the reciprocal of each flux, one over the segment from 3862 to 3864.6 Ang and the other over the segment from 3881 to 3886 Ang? 0.0254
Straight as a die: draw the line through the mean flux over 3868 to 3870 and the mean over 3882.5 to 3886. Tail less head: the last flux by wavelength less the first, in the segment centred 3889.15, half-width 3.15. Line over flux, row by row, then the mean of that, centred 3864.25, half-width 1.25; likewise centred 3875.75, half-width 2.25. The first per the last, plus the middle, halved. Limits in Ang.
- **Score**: 1.13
